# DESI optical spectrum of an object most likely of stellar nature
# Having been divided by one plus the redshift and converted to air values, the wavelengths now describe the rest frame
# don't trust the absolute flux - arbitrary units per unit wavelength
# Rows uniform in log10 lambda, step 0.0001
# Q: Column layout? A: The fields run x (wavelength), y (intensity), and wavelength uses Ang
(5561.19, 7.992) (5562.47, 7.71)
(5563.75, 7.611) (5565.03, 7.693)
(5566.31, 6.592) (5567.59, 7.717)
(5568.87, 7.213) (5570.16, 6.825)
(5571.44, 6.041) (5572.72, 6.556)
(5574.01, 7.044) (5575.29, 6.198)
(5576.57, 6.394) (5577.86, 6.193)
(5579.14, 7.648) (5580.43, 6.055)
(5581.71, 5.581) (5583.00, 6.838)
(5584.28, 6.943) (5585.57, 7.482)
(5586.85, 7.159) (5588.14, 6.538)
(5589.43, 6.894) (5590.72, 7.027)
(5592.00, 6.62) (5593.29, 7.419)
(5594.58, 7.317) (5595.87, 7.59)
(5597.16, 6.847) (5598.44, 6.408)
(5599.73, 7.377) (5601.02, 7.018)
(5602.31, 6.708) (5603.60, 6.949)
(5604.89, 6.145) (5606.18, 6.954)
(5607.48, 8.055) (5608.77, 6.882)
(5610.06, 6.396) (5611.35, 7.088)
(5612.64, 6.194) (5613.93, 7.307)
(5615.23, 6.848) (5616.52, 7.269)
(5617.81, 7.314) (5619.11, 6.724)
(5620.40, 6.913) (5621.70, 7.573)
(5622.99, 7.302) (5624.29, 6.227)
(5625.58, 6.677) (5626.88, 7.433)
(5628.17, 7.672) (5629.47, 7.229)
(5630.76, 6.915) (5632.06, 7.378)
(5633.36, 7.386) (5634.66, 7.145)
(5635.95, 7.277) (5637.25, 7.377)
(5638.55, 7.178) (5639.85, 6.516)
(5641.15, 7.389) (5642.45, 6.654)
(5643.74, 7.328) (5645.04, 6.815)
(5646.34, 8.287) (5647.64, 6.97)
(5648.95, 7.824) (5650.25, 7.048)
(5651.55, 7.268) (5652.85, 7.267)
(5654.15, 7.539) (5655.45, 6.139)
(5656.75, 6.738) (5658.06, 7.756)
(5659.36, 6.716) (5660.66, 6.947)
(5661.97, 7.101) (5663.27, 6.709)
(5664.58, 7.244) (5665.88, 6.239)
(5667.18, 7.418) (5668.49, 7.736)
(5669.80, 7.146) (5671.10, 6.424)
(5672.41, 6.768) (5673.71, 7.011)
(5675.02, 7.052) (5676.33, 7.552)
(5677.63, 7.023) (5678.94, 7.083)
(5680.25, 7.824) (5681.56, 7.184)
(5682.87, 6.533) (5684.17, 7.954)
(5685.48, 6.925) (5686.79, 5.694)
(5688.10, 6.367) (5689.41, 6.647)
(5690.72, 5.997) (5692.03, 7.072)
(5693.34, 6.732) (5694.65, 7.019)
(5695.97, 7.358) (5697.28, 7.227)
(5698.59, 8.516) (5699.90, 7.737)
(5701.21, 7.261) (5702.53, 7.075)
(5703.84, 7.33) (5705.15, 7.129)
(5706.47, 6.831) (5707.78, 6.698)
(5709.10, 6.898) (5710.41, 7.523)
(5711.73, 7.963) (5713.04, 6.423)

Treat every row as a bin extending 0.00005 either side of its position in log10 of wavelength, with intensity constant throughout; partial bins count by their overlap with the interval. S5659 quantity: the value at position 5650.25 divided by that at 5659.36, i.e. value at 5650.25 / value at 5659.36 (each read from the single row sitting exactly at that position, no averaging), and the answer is 1.05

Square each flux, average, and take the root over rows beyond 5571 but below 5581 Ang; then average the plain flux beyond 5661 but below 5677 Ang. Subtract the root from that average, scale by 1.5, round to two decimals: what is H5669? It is 0.74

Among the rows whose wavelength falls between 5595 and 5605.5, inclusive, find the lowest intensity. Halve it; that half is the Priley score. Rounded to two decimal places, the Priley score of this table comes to 3.07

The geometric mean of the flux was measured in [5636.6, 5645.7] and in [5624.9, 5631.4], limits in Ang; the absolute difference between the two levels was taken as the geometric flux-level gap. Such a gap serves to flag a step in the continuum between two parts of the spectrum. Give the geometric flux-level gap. 0.1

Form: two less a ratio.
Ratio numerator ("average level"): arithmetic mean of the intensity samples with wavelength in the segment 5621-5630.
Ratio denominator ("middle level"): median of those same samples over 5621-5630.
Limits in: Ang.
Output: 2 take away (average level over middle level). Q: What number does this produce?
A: 1.02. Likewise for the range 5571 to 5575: 1.00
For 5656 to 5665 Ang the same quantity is 0.99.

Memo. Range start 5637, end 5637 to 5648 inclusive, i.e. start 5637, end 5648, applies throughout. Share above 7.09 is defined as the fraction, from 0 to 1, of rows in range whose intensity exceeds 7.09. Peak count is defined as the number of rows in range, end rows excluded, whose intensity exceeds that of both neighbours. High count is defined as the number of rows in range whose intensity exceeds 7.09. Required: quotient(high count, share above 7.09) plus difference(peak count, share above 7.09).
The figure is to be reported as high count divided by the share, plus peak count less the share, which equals 11.4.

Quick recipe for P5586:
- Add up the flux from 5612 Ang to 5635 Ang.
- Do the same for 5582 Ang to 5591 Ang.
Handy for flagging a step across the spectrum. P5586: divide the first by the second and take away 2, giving 0.61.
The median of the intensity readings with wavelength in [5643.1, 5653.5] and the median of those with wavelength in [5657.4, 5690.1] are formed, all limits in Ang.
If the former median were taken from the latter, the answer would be -0.2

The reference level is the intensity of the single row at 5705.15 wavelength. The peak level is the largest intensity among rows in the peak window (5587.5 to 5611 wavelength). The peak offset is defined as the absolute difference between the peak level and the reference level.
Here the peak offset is 0.93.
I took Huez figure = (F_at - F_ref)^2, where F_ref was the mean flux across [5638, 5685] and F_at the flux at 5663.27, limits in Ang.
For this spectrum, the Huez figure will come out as 0.170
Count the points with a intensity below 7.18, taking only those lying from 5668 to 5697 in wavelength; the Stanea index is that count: 16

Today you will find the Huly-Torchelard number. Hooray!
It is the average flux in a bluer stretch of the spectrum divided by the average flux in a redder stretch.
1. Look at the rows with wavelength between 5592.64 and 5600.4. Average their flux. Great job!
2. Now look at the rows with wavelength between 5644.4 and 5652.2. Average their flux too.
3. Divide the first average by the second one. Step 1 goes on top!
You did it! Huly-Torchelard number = 0.97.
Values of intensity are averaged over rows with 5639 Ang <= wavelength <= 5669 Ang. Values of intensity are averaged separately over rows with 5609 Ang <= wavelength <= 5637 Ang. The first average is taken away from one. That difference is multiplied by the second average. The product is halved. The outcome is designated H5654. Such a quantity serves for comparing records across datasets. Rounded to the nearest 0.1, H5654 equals -21.6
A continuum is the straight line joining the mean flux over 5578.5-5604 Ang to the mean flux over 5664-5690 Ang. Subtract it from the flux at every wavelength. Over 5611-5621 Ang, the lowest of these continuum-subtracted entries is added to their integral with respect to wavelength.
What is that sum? -0.6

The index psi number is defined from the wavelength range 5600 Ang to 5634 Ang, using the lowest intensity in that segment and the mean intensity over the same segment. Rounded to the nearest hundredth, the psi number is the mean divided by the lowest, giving 1.14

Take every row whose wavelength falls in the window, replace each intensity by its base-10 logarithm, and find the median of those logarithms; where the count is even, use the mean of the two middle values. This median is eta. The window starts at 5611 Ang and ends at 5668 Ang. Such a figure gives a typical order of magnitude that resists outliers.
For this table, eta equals 0.8575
